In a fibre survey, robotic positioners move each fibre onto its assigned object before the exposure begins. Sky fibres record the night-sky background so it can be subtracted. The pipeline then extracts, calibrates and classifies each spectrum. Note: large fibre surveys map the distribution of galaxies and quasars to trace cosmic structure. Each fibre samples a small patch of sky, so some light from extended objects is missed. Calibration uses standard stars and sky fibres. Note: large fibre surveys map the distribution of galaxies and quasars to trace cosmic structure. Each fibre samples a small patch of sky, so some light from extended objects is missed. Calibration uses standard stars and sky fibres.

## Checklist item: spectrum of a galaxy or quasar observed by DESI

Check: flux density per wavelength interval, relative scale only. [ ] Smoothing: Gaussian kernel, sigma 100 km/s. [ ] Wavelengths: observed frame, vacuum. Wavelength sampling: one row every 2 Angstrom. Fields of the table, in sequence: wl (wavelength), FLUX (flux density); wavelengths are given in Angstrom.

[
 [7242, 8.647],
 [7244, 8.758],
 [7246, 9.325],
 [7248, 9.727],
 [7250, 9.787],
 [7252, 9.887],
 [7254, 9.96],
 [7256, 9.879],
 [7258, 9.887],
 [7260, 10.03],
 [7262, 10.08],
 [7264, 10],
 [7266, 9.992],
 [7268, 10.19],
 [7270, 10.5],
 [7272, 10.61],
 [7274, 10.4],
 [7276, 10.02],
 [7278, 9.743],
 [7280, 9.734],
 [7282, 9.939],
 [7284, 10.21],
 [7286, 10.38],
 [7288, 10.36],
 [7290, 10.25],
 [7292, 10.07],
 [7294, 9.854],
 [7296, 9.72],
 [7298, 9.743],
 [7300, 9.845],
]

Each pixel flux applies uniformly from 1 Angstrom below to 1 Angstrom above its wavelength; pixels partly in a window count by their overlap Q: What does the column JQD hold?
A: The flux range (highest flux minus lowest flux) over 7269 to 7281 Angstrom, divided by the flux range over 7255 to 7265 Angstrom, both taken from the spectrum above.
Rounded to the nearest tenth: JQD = 4.4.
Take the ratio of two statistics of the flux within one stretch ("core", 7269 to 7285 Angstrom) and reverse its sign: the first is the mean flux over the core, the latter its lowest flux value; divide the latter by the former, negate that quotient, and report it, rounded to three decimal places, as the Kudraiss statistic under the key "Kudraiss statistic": -0.960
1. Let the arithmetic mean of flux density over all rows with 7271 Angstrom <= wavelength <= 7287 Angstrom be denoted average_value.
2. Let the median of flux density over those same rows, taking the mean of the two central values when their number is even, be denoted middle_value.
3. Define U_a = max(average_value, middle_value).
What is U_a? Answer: 10.13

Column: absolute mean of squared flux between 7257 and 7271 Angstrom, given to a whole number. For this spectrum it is 102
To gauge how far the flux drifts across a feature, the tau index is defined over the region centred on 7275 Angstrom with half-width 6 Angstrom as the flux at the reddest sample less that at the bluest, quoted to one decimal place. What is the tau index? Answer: -0.8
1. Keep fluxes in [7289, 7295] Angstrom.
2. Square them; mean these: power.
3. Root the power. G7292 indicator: 10.1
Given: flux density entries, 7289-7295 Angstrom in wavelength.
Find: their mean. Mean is 10.1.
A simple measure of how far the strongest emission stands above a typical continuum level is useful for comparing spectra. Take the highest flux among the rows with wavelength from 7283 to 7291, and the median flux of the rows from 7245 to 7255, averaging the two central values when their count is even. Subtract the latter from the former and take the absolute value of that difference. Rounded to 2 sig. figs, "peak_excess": 0.59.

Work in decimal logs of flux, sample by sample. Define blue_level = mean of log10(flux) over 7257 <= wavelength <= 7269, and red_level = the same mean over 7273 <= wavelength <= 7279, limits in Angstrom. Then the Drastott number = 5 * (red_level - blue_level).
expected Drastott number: 0.00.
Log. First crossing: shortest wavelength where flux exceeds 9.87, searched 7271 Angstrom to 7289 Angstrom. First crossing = 7272 Angstrom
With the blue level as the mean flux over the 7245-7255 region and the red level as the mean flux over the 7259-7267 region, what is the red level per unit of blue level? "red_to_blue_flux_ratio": 1.03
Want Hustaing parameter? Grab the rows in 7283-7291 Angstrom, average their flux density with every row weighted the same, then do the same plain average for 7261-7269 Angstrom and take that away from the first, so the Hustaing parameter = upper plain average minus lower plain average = 0.23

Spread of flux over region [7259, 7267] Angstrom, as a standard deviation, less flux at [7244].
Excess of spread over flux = -8.72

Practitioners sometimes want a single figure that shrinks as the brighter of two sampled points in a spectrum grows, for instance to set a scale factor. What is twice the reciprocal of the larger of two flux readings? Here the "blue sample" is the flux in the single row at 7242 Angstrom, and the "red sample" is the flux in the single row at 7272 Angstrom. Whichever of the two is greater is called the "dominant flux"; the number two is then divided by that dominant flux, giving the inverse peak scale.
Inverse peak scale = 0.189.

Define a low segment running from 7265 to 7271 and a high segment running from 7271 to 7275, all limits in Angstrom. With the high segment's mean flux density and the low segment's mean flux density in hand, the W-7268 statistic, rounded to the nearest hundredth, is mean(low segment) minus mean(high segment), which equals -0.28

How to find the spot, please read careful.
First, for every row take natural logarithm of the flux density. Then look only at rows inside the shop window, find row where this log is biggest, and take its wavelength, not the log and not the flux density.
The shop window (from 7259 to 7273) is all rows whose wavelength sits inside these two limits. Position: 7272 Angstrom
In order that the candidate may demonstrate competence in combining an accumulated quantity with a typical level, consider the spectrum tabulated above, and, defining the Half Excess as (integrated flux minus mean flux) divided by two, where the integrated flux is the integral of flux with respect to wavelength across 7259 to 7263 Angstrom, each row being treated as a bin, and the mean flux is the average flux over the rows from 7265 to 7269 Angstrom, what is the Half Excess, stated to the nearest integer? 15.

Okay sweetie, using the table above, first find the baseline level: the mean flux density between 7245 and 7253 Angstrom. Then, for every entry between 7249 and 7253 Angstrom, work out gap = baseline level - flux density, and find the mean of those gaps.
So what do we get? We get -0.16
